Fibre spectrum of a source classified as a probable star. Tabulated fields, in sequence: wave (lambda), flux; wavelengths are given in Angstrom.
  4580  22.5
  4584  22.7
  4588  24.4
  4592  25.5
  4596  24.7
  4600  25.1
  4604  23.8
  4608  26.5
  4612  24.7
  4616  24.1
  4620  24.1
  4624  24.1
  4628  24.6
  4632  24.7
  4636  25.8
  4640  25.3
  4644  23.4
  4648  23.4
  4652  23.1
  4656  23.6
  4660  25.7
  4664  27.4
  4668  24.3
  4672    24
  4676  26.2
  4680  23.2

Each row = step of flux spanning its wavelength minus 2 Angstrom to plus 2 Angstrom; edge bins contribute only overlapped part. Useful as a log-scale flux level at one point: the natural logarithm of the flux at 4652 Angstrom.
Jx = 3.14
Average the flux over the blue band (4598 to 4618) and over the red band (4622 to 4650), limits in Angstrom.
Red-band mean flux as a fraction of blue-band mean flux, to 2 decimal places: 0.99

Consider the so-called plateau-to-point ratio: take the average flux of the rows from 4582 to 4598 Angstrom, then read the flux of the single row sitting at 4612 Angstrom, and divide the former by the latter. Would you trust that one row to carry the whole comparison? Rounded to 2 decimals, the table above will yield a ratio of 0.98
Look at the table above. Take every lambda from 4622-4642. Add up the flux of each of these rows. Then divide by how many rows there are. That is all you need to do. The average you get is 24.9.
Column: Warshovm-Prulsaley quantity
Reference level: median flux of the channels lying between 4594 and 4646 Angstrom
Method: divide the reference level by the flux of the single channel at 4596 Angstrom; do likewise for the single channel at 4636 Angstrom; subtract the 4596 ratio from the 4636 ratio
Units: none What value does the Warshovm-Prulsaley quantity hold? -0.043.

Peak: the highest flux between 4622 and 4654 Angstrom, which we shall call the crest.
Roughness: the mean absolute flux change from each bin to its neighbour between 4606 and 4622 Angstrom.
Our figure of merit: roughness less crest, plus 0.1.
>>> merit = -24.9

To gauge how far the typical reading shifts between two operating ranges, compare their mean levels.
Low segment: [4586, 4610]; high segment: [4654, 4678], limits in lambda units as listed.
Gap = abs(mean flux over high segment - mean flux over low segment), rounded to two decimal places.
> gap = 0.20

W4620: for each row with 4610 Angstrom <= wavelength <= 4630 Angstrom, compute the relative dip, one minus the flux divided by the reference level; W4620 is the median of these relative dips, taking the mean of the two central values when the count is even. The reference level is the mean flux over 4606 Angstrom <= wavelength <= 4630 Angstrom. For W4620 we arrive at 0.024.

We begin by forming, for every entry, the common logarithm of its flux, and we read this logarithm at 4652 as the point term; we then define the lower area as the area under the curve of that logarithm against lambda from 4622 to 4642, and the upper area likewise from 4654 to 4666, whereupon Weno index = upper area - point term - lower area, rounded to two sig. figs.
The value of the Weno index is -12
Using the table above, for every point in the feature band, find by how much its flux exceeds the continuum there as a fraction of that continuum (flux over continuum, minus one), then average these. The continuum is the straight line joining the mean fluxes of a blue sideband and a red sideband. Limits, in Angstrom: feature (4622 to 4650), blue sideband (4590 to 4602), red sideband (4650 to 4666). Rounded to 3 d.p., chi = -0.021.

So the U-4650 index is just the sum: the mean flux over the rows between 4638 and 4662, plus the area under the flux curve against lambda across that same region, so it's 602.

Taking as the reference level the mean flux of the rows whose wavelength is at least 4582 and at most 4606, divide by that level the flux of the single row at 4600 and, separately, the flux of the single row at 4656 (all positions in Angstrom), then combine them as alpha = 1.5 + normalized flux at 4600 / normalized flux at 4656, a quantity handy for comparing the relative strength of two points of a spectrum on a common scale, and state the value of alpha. 2.56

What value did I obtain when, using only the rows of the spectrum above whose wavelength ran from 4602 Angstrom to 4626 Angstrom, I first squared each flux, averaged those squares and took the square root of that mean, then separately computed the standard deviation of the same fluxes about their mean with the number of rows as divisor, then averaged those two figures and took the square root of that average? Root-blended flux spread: 3.57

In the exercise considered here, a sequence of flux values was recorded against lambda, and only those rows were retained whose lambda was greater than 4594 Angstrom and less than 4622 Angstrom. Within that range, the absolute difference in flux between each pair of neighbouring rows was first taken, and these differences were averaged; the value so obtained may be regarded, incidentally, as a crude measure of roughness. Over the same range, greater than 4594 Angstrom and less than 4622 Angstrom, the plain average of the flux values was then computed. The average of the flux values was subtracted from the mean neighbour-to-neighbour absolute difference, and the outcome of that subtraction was -23.6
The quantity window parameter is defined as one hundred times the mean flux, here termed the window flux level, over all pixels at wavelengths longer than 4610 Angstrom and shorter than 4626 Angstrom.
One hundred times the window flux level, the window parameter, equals 2425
